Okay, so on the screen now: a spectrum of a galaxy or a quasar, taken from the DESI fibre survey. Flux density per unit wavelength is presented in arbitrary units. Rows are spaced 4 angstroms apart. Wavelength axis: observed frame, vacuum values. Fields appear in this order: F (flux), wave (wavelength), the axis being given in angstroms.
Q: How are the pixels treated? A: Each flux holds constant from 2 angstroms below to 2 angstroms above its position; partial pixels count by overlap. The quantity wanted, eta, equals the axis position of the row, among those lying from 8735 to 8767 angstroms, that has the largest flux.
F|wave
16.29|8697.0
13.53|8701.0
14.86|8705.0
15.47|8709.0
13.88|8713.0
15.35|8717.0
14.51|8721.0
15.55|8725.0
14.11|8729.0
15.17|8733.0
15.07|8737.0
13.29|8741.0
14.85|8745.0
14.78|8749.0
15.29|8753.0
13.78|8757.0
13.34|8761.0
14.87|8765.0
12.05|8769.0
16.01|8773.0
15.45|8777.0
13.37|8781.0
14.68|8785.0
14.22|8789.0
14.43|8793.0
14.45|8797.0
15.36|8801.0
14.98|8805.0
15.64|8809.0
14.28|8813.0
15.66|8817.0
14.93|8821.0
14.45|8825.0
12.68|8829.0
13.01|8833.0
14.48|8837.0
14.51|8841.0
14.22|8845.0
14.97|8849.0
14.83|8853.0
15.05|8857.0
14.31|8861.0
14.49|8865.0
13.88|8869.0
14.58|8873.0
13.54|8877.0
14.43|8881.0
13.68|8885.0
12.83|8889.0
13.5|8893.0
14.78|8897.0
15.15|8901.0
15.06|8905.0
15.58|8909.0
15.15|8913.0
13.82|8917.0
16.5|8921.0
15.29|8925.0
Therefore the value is 8753.0 angstroms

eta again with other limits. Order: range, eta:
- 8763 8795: 8773.0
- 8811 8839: 8817.0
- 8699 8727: 8725.0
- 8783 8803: 8801.0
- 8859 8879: 8873.0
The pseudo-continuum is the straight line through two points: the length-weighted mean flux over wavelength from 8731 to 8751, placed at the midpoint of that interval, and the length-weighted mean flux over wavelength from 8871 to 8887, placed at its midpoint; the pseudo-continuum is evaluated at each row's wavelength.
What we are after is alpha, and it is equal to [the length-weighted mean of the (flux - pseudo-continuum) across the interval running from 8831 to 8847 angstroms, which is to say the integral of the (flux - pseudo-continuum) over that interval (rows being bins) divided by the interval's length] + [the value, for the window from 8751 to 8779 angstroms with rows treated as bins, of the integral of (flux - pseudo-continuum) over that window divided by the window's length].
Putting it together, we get -0.3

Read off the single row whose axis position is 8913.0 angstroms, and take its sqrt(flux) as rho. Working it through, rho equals 3.89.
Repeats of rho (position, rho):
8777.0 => 3.93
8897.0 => 3.84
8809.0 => 3.95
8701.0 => 3.68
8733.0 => 3.89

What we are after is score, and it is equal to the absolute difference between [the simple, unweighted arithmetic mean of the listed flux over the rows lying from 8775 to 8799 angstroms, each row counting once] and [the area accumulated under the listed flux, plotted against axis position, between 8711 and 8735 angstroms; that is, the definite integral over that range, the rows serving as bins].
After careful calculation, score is 340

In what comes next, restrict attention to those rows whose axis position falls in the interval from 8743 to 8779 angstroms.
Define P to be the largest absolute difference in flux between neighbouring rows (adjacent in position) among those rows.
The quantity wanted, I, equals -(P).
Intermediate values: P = 3.96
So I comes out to -4.0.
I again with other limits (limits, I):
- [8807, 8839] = -1.8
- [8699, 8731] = -1.6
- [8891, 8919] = -1.3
